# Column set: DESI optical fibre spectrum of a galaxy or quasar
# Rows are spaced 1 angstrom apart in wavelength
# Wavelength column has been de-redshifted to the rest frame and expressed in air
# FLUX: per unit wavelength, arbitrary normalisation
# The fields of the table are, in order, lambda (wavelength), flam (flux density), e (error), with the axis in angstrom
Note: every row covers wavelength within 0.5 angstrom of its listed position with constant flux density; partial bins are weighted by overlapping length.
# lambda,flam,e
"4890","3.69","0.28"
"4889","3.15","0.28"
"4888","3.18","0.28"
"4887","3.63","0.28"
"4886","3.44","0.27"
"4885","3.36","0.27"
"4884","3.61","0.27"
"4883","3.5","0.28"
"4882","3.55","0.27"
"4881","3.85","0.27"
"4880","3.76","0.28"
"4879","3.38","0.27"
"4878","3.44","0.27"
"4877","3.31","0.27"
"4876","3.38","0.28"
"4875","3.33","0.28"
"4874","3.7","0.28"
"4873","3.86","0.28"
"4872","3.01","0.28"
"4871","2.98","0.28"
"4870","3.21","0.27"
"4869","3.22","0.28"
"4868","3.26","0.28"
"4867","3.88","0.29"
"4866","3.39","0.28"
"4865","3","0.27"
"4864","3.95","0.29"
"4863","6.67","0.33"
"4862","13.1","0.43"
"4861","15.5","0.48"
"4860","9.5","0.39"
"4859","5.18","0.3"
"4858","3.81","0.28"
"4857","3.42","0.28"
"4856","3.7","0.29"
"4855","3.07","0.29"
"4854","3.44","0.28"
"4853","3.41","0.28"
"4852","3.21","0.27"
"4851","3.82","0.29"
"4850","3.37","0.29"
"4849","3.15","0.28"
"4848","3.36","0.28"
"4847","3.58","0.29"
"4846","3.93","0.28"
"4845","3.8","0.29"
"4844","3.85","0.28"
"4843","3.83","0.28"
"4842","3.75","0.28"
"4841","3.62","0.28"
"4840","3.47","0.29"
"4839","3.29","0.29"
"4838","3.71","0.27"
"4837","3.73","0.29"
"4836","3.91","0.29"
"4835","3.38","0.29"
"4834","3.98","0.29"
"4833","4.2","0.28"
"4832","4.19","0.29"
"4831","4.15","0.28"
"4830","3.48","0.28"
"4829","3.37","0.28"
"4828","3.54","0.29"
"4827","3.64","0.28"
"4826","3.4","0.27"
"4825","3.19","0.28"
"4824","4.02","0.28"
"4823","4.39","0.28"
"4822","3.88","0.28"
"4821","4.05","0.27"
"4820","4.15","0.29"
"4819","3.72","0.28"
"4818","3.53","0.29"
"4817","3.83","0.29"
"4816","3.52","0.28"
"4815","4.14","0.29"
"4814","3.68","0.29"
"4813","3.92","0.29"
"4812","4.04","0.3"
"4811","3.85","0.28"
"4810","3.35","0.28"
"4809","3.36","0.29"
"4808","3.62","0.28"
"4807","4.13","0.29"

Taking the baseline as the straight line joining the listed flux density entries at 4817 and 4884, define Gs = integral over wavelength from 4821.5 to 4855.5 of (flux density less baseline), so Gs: -3.7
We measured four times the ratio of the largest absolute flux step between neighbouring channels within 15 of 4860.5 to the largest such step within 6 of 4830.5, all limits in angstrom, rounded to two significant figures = 38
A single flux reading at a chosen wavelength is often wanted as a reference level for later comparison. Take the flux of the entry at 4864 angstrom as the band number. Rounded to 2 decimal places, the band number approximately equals 3.95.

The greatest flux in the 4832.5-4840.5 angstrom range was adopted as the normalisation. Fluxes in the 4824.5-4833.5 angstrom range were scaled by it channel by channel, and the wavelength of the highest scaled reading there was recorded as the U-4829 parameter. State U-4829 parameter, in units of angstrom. 4833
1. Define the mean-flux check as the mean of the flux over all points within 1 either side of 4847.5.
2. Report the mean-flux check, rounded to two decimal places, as 3.47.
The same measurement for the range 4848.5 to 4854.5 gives 3.40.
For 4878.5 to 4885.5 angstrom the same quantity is 3.57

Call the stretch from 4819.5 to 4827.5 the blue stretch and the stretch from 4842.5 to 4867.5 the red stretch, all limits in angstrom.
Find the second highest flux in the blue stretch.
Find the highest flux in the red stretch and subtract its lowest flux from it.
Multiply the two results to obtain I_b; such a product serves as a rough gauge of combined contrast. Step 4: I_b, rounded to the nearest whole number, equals 52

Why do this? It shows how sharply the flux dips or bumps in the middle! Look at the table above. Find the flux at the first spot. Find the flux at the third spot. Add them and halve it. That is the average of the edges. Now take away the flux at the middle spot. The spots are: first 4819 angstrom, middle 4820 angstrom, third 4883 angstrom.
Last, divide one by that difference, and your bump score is -2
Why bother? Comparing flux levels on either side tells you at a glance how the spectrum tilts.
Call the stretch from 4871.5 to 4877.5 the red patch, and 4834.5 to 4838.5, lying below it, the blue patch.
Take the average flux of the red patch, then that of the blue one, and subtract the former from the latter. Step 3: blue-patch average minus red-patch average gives 0.3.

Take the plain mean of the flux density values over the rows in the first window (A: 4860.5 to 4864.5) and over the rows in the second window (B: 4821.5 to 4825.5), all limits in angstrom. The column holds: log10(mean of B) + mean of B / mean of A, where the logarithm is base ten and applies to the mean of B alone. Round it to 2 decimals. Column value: 0.98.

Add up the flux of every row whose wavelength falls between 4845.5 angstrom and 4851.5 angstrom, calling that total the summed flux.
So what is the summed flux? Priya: 21.2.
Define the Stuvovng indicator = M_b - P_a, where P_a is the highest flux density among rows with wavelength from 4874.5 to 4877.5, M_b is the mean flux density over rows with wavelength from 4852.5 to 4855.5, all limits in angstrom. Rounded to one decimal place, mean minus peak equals -0.1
